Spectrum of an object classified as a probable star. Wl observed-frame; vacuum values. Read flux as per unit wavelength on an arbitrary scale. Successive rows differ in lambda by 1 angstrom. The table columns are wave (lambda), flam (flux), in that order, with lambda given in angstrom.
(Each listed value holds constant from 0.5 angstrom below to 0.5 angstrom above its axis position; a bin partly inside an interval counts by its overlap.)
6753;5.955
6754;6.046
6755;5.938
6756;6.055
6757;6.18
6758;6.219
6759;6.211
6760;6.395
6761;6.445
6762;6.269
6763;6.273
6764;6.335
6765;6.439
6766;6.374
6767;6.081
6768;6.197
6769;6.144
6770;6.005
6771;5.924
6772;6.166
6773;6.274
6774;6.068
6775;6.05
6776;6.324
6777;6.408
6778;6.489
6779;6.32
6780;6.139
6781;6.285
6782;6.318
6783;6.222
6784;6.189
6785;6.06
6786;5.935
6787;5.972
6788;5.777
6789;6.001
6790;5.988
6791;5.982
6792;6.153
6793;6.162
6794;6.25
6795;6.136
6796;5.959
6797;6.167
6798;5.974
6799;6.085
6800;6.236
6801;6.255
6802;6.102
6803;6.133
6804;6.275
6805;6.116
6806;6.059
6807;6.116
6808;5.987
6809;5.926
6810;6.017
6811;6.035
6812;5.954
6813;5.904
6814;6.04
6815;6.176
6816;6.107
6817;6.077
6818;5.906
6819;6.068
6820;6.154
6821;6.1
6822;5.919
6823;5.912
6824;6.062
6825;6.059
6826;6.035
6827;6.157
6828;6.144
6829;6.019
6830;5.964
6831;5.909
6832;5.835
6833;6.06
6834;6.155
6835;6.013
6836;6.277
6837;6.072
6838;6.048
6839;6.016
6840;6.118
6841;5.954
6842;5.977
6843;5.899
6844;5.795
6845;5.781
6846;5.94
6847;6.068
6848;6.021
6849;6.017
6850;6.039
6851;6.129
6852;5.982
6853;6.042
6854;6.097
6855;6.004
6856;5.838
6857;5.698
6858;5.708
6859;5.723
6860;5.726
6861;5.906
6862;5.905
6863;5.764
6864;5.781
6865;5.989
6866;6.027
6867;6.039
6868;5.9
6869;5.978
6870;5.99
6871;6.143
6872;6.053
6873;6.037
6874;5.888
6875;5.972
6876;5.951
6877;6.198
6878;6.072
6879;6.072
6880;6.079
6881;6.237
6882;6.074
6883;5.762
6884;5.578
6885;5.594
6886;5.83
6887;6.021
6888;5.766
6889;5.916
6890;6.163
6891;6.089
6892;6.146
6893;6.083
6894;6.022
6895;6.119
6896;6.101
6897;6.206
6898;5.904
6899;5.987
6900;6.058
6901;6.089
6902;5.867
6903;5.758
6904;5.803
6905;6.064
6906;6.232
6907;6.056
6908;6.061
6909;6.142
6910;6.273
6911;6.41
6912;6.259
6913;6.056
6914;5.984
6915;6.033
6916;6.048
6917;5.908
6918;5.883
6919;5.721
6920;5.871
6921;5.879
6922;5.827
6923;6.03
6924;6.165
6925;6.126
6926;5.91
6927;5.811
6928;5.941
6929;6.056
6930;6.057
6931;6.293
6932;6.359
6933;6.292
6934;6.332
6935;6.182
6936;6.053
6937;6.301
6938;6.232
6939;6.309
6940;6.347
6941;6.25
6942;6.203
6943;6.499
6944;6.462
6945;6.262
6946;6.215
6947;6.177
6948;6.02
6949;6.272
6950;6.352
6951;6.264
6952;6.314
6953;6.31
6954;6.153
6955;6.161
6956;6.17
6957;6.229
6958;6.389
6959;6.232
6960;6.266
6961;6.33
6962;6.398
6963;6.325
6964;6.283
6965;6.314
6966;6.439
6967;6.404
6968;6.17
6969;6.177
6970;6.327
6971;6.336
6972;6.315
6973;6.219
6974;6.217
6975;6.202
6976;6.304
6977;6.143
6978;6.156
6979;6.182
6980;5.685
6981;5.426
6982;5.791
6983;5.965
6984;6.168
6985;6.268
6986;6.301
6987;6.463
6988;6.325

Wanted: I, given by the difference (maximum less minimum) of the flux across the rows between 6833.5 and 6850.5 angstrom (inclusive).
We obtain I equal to 0.50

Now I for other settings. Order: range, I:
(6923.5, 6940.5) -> 0.55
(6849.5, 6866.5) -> 0.43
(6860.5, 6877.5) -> 0.43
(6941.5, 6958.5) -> 0.48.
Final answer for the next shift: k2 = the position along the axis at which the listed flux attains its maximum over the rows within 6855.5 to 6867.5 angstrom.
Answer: 6867 angstrom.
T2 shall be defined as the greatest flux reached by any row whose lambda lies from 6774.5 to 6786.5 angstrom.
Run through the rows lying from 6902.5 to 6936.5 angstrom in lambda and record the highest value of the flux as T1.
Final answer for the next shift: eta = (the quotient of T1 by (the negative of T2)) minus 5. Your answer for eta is -5.99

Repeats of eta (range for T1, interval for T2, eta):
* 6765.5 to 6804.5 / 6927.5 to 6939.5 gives -6.02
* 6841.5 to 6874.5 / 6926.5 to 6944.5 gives -5.95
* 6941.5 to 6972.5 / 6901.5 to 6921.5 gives -6.01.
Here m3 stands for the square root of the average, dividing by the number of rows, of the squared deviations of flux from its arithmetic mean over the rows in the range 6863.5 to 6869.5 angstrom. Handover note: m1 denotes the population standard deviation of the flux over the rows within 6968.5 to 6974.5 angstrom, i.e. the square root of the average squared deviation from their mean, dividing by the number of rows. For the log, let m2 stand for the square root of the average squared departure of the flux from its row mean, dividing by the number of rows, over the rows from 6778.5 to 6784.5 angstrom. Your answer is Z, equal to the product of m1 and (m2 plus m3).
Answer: 0.010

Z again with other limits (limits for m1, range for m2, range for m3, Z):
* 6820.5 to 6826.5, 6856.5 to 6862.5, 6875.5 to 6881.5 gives 0.013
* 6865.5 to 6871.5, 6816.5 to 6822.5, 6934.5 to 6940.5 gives 0.014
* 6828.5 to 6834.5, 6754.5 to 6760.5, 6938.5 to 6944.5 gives 0.026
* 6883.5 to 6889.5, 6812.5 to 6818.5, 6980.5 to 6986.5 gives 0.065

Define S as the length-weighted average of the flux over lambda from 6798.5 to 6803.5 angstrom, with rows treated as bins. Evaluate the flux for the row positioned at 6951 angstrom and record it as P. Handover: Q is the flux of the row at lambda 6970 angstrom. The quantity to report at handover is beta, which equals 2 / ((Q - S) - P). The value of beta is -0.328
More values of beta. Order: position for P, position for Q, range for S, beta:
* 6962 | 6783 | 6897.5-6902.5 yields -0.325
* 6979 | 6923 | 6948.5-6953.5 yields -0.310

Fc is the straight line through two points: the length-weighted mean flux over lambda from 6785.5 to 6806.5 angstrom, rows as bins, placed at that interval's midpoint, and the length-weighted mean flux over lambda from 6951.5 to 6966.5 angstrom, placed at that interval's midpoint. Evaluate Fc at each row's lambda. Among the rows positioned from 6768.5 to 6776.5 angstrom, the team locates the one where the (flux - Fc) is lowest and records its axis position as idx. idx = 6771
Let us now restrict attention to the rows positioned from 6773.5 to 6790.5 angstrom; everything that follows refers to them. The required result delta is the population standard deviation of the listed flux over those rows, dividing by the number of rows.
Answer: 0.185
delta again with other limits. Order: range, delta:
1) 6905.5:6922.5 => 0.177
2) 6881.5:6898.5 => 0.190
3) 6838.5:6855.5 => 0.095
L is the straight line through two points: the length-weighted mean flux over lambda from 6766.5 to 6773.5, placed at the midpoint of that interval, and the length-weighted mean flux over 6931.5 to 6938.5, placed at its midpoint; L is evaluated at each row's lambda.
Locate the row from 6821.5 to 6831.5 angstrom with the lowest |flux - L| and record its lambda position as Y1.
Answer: 6827 angstrom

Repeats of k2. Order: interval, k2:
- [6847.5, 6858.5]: 6851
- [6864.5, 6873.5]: 6871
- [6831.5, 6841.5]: 6836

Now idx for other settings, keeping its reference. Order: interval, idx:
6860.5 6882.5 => 6863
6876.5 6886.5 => 6884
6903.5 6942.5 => 6919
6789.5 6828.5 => 6823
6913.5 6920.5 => 6919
